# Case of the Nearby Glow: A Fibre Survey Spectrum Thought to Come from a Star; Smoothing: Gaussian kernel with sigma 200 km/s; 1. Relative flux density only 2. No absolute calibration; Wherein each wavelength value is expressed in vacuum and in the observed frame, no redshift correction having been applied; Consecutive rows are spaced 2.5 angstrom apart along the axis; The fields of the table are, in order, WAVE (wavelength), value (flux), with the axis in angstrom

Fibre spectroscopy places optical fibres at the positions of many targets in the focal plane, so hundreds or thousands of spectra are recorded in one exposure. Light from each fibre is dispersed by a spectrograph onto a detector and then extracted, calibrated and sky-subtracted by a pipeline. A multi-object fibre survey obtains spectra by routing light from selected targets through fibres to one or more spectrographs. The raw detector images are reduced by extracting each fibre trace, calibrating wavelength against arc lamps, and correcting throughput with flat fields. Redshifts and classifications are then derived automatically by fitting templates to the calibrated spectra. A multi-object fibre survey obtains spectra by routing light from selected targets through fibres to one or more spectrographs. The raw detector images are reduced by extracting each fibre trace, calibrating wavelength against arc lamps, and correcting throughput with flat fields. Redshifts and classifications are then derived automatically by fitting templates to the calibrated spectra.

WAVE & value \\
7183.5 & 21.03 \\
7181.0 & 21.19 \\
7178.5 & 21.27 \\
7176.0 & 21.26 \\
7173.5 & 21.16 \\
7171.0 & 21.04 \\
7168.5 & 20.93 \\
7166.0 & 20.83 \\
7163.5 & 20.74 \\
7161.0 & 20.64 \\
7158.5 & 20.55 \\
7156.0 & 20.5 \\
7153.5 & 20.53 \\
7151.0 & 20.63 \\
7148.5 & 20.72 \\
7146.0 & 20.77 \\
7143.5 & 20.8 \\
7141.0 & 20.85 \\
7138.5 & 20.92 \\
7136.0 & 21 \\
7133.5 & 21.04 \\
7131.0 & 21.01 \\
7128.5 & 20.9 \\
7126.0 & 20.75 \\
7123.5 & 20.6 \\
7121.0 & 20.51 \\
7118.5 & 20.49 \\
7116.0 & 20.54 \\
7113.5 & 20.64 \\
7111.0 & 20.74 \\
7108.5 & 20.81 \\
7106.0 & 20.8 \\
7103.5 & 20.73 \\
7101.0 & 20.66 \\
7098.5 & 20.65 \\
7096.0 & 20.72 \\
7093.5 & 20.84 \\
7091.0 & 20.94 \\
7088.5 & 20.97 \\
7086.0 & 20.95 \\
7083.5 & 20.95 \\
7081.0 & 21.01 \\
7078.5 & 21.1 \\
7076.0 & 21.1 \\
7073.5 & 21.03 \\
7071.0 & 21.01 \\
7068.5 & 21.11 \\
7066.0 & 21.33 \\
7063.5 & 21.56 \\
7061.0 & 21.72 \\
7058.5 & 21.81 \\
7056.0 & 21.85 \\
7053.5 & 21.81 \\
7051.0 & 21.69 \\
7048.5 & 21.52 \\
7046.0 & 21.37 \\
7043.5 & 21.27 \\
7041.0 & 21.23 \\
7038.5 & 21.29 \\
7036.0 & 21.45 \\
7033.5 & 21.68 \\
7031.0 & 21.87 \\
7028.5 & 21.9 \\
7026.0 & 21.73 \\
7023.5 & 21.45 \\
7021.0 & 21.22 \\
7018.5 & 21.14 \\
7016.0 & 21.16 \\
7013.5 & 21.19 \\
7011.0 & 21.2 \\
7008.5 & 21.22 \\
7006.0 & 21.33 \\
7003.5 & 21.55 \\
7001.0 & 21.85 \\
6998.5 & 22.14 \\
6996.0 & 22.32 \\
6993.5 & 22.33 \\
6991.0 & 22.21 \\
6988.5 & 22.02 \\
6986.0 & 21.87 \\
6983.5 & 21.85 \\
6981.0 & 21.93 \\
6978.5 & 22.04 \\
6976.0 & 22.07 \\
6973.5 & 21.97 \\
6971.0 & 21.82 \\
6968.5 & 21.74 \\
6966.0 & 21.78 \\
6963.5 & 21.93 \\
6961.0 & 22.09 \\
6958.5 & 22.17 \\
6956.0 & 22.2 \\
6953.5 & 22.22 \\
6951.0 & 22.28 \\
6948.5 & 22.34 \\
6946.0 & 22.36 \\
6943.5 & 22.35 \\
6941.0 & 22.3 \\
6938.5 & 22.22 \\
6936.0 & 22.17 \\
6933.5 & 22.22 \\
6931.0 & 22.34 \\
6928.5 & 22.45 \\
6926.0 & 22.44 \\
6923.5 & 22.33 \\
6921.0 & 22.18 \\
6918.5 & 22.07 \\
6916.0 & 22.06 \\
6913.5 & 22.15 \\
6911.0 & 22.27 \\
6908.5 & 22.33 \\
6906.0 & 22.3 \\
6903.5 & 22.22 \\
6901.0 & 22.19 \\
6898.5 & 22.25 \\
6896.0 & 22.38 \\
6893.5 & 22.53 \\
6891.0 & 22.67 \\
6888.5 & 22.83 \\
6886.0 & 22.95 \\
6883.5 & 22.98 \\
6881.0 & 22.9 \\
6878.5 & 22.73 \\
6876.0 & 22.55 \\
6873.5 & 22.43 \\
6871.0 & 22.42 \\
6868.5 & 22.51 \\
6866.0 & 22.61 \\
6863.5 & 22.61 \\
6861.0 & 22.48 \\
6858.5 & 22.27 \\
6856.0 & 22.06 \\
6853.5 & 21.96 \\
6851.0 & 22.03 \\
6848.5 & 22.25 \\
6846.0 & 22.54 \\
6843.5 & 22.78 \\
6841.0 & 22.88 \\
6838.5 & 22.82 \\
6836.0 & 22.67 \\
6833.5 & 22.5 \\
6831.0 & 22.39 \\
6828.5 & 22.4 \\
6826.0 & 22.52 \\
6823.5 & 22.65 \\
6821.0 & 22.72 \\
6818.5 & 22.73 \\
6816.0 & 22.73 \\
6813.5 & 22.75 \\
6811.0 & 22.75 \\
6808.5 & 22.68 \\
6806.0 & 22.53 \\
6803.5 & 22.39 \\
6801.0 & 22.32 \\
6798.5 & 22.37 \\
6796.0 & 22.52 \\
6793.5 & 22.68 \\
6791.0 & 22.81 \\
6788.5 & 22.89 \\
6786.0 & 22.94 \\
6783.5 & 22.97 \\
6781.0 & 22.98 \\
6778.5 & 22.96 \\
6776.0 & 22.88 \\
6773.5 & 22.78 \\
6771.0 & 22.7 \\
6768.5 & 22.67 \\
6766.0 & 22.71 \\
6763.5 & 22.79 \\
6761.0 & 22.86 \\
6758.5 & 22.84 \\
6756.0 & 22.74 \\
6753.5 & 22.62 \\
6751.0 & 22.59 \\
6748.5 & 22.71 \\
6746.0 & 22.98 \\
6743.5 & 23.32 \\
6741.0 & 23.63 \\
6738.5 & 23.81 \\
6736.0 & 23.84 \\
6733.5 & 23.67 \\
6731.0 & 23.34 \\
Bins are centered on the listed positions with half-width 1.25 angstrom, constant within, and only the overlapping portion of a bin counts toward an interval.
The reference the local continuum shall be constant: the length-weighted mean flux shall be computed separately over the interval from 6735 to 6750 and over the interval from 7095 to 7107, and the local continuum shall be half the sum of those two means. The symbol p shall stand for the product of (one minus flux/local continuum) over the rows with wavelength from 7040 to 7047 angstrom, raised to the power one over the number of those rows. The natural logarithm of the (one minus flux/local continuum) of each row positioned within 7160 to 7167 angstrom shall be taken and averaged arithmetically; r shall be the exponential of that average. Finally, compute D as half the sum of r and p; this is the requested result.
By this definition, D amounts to 0.046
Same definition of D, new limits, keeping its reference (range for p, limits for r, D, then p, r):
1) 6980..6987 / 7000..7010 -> 0.014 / 0.01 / 0.022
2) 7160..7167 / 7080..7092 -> 0.054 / 0.06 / 0.049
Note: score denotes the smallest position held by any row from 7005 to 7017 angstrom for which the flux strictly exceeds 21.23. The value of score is 7006.0 angstrom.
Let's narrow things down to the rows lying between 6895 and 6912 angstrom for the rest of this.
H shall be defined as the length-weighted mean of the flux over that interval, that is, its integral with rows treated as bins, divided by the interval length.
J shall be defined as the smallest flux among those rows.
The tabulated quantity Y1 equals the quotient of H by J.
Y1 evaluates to 1.00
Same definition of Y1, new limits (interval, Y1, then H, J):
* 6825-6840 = 1.01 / 22.6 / 22.39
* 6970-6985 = 1.01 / 21.9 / 21.82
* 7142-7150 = 1.00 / 20.8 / 20.72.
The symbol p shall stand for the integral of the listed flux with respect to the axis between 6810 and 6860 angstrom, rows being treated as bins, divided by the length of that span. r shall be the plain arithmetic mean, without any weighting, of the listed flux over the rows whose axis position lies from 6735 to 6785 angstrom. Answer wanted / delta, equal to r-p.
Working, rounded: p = 22.5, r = 23.0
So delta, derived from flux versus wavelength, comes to 0.5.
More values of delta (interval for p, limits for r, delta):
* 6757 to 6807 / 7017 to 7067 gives -1.2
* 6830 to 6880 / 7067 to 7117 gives -1.6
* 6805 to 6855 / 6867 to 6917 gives -0.1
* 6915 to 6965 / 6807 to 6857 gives 0.3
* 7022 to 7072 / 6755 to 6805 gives 1.2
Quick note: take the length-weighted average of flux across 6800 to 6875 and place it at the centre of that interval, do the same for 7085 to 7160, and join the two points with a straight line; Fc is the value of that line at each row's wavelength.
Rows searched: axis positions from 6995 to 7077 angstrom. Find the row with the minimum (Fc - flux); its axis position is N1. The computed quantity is 6996.0 angstrom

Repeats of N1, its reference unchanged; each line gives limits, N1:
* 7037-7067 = 7056.0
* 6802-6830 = 6821.0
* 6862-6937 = 6883.5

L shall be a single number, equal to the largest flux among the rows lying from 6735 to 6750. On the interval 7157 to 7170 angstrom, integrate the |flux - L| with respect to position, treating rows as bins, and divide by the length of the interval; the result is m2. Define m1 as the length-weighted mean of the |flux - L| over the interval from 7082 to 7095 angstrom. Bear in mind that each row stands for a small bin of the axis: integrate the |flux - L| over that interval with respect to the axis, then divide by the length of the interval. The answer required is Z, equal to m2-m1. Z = 0.2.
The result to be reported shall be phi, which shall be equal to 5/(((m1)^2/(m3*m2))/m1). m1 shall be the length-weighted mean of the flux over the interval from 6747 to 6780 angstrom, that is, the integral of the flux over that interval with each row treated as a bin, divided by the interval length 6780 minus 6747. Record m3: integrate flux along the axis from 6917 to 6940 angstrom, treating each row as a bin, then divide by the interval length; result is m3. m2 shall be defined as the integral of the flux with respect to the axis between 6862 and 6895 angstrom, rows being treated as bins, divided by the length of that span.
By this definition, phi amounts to 111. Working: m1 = 22.8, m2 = 22.7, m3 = 22.3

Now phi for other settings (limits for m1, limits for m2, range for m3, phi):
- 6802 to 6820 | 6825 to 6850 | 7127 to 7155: 104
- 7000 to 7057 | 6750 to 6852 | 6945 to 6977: 117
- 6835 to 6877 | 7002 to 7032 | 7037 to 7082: 102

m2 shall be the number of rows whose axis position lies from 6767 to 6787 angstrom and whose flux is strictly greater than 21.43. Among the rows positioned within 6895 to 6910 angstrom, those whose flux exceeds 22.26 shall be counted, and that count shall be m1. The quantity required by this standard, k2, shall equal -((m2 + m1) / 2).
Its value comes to -5.5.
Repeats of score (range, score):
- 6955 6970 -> 6956.0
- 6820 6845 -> 6821.0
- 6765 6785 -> 6766.0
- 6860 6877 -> 6861.0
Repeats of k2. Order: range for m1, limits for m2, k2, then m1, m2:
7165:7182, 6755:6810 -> -11.0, 0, 22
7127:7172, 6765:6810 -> -9.0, 0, 18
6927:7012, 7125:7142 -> -4.5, 9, 0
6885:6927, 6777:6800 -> -9.5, 10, 9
